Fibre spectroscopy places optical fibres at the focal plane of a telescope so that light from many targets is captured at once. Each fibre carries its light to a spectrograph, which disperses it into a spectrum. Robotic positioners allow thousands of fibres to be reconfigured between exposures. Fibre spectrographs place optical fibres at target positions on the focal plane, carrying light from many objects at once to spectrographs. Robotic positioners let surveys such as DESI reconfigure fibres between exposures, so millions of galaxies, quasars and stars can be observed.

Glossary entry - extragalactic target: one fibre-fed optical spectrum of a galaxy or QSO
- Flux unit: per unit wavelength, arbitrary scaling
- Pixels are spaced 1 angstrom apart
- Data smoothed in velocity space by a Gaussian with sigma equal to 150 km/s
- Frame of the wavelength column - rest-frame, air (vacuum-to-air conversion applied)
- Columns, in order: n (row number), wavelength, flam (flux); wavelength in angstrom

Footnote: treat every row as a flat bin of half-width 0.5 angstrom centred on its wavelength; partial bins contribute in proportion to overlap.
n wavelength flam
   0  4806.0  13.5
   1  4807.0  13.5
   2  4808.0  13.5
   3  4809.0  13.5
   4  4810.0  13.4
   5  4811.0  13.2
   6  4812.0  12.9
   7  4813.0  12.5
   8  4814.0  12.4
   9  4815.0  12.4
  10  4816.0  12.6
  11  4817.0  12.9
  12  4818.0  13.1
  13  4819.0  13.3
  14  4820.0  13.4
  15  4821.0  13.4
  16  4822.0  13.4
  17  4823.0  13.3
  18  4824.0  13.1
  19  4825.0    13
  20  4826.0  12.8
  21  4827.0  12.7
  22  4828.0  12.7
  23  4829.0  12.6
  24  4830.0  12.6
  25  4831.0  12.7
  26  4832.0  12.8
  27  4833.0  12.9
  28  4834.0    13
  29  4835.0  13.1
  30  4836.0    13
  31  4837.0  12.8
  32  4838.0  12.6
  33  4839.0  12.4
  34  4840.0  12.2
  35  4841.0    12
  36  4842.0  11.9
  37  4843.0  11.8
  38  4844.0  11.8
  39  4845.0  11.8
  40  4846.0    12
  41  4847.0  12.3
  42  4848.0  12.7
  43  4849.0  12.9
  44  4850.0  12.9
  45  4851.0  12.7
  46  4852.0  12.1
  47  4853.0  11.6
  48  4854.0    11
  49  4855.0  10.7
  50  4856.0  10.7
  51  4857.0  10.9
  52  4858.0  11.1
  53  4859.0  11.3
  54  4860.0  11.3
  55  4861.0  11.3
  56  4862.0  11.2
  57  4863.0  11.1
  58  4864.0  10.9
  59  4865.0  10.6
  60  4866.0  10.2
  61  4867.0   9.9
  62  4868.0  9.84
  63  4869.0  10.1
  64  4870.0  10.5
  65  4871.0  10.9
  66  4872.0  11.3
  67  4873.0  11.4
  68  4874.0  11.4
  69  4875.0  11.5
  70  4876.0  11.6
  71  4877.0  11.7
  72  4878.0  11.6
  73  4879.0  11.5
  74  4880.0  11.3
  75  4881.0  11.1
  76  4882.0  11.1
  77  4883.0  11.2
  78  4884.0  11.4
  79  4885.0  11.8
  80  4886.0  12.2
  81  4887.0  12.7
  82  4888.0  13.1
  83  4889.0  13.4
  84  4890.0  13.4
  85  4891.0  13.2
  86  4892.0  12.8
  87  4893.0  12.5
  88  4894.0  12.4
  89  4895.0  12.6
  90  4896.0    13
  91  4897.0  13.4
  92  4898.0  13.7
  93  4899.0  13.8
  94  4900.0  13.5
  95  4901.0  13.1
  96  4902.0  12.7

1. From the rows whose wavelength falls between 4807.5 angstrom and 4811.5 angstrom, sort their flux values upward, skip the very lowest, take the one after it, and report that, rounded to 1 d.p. 13.4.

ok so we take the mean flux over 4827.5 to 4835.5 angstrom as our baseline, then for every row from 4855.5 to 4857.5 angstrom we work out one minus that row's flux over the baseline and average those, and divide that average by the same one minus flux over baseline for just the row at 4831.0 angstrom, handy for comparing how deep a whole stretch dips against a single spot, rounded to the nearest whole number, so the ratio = 20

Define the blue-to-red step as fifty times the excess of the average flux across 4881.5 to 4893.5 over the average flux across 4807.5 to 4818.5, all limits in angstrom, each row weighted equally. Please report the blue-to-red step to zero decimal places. -27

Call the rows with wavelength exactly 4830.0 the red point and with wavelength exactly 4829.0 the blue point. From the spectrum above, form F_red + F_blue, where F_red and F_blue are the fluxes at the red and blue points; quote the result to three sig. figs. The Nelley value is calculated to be 25.2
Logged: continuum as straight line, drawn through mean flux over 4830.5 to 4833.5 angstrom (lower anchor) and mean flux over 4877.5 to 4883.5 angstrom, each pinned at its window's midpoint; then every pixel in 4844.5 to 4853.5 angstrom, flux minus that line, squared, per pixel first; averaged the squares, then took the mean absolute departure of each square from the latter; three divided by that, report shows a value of 23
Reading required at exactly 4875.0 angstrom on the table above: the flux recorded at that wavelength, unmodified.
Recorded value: 11.5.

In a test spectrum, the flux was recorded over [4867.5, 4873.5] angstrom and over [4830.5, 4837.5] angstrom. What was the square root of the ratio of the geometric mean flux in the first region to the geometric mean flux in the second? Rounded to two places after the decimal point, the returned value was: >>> 0.91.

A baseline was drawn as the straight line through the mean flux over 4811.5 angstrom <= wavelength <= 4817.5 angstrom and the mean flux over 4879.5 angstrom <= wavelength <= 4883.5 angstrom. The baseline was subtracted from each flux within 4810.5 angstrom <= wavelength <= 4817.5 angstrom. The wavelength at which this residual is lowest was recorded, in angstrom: 4814.0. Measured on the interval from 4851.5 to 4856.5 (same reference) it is 4855.0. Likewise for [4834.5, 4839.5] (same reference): 4839.0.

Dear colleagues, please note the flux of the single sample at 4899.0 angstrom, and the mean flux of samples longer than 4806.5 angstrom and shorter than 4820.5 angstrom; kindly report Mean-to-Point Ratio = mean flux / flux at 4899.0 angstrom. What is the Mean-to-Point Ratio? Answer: 0.945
